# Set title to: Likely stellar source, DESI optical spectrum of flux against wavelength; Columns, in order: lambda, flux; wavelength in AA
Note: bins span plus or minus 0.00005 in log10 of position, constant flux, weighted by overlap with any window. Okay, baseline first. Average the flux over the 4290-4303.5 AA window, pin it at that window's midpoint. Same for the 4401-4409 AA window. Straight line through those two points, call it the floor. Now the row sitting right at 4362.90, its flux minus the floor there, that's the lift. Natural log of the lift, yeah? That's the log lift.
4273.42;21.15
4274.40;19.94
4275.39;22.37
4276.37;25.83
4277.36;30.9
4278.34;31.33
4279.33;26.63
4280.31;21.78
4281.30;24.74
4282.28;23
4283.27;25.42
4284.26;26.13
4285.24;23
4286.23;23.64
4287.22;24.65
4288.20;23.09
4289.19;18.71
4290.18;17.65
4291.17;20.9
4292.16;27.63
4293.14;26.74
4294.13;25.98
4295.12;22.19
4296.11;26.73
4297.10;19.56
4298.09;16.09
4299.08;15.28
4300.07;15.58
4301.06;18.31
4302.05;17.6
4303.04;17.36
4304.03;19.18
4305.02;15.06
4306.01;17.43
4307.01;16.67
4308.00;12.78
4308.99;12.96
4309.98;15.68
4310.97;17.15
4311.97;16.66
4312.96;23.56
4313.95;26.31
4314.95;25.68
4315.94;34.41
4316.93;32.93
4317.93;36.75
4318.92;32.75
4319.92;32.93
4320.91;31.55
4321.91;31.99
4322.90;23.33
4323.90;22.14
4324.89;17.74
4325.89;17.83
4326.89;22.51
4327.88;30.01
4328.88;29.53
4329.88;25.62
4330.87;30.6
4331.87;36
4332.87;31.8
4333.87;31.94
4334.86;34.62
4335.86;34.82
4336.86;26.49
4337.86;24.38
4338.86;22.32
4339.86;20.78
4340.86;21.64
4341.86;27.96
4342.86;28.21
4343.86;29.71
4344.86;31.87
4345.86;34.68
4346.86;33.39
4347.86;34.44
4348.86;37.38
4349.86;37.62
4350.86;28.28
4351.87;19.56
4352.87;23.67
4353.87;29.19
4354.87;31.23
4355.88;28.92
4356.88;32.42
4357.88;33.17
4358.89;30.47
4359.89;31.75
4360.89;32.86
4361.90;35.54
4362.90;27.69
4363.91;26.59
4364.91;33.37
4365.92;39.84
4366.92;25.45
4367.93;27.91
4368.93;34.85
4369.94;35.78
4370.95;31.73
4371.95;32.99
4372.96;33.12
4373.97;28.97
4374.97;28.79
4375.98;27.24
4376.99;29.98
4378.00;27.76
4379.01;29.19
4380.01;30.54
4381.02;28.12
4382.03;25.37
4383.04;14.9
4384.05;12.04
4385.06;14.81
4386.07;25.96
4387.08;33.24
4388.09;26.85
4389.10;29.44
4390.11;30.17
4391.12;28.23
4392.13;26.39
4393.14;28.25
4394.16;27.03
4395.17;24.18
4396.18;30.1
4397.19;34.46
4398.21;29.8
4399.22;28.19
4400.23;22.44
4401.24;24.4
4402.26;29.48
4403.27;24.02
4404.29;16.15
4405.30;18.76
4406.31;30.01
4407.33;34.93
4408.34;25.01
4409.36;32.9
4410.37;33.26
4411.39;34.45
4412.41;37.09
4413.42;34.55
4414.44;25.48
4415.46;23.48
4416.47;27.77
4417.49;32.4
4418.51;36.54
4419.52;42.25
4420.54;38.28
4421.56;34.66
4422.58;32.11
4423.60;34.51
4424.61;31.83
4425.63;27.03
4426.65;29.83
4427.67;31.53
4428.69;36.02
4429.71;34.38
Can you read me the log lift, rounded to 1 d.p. 1.4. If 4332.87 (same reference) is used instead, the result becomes 2.3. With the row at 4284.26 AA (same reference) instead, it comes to 1.8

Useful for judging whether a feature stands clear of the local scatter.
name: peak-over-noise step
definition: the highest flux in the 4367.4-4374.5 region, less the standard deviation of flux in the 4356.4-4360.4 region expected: 35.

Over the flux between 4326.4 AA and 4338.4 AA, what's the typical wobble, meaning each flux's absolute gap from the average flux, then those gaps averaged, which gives 3.5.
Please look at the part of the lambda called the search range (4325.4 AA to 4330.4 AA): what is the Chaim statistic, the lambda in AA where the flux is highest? 4327.88 AA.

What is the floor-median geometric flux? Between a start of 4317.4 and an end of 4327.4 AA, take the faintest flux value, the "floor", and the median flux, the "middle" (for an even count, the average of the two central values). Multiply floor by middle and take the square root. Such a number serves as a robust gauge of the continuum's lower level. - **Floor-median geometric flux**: 22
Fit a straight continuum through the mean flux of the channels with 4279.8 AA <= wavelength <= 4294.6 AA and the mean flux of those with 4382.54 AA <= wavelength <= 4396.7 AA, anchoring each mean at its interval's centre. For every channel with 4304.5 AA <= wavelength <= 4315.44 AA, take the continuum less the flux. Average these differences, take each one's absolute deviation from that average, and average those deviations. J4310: 3.8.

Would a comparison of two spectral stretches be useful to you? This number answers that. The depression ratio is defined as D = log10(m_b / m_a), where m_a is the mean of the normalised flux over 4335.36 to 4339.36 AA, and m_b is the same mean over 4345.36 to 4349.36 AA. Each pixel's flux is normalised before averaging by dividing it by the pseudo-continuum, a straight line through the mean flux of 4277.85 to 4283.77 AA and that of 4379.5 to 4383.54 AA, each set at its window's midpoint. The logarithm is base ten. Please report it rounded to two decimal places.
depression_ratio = 0.11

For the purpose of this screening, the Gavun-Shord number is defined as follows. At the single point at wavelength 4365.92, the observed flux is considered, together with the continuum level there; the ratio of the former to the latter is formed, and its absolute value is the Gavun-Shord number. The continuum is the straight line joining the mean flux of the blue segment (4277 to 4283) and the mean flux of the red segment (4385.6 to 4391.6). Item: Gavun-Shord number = 1.40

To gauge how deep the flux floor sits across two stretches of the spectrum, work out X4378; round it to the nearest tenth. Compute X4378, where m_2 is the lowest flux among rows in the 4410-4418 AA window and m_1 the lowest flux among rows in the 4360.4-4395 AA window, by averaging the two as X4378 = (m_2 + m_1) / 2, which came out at 17.8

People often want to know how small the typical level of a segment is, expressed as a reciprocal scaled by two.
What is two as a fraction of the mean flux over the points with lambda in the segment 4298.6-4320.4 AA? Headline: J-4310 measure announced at 0.093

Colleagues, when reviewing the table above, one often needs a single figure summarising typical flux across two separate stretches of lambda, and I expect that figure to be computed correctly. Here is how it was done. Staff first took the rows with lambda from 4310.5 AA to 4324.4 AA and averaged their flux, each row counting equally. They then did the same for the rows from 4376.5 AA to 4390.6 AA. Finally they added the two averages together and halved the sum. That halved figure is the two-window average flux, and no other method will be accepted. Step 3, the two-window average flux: 27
